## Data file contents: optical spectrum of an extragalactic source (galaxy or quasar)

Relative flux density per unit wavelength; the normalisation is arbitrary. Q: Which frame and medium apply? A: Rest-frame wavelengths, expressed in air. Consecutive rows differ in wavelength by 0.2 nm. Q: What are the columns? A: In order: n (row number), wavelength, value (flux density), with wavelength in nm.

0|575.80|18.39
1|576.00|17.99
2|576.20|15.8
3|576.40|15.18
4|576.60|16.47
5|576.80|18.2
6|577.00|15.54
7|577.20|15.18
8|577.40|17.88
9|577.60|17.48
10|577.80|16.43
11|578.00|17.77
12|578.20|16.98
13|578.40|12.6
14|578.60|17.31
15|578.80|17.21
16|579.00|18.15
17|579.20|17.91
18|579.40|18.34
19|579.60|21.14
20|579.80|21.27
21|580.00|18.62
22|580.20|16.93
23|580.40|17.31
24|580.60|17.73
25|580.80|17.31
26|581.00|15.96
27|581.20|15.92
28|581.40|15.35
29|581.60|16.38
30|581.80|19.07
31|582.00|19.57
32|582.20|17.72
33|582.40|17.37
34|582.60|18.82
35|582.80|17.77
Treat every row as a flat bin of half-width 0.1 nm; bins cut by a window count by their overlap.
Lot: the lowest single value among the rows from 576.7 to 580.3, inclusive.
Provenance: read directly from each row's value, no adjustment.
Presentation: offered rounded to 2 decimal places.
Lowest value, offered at 12.60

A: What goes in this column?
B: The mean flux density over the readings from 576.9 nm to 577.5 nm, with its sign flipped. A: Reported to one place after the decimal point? -16.2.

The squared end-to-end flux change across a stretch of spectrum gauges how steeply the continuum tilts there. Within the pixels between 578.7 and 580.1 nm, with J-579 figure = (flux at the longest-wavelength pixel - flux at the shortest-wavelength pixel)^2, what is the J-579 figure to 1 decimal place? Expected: 2.0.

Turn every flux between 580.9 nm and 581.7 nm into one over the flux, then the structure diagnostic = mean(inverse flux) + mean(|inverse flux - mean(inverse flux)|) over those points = 0.064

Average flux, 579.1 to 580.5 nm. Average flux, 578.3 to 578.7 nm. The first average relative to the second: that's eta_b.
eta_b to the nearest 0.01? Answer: 1.26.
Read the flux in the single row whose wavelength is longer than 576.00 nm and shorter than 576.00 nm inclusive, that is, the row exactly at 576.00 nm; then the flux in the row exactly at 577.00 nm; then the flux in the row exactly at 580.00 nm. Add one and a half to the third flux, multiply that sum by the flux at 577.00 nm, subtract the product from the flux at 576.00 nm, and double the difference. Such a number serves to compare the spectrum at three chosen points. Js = -589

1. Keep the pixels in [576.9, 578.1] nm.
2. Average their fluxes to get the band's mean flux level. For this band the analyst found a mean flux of 16.7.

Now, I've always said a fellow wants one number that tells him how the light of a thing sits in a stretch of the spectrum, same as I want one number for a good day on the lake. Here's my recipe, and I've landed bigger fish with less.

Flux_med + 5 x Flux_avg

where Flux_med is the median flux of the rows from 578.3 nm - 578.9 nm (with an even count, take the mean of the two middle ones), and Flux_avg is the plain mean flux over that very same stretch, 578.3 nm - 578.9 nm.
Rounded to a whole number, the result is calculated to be 96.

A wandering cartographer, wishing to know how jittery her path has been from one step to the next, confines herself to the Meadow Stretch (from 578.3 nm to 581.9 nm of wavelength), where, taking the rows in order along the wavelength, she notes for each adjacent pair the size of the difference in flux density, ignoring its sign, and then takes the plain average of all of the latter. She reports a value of 1.21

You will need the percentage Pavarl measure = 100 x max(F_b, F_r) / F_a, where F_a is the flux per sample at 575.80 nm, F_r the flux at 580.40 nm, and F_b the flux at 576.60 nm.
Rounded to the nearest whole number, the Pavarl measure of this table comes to 94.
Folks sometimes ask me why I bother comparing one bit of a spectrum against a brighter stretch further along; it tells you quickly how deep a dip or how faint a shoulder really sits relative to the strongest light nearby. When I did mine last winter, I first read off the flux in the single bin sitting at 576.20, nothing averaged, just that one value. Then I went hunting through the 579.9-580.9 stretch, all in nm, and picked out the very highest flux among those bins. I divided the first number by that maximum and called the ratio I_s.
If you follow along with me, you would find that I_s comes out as 0.85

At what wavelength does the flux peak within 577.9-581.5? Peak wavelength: 579.80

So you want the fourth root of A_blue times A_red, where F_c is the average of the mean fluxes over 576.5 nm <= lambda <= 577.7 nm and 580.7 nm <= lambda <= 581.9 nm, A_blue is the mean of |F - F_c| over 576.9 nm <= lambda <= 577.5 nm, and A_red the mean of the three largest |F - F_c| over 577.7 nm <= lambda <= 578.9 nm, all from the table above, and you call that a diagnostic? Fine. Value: 1.3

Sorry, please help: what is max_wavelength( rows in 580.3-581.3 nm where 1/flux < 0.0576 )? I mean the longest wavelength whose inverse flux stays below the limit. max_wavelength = 580.60 nm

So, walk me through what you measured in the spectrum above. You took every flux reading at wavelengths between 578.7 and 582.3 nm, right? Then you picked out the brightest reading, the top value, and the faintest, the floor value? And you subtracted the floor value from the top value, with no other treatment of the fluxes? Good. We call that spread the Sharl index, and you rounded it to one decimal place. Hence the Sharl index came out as 5.9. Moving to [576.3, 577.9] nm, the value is 3.0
